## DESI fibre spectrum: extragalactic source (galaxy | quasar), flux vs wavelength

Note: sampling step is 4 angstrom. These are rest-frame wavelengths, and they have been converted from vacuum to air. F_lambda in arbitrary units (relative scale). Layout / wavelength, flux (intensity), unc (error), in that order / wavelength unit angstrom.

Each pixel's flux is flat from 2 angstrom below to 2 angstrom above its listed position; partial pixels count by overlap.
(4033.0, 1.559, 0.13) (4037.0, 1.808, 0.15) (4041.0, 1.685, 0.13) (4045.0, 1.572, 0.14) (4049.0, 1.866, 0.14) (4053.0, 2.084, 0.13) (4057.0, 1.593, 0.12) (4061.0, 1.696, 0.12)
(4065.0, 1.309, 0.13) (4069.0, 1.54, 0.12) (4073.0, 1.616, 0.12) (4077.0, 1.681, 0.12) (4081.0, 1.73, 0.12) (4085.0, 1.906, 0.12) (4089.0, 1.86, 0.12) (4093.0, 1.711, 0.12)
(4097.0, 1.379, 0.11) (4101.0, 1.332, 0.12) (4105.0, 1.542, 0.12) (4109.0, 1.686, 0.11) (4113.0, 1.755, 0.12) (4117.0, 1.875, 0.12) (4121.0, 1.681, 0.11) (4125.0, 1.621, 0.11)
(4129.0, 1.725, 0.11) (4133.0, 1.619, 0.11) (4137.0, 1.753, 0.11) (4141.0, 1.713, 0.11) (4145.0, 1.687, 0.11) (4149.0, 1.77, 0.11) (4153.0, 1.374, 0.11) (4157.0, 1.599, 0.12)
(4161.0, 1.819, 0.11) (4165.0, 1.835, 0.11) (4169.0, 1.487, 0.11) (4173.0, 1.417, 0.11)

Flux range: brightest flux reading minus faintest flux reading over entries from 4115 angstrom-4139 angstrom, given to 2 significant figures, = 0.26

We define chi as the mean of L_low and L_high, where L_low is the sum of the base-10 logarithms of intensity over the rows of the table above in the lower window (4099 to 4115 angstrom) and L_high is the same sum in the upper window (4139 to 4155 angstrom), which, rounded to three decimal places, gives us 0.815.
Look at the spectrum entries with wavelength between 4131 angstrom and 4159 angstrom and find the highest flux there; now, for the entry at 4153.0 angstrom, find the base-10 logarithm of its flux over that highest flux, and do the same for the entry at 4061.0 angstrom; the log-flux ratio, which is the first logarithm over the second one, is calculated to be 5.9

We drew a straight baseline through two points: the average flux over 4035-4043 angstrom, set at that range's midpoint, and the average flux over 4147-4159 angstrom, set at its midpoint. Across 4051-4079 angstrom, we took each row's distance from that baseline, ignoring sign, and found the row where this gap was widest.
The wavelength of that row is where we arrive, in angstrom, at 4065.0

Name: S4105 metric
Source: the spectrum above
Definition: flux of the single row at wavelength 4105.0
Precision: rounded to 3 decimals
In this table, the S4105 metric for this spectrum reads 1.542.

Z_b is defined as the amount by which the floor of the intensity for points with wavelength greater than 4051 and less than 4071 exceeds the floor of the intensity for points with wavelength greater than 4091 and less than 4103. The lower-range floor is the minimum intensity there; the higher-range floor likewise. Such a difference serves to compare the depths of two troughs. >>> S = 0.0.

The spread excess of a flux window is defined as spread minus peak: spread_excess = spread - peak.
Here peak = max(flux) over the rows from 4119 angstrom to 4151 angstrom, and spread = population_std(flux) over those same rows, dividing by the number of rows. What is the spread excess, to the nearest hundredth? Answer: -1.72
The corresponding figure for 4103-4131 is -1.78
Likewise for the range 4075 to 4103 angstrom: -1.70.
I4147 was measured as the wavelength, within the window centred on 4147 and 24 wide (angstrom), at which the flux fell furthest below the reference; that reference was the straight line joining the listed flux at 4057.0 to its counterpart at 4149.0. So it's 4153.0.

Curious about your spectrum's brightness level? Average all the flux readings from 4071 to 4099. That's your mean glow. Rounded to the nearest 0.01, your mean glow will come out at 1.70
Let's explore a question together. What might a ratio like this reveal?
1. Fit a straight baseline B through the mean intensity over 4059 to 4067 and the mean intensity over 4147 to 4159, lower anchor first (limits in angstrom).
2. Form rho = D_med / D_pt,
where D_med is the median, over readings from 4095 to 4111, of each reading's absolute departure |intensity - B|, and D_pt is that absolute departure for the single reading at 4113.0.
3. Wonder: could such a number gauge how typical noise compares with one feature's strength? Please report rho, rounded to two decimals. 0.71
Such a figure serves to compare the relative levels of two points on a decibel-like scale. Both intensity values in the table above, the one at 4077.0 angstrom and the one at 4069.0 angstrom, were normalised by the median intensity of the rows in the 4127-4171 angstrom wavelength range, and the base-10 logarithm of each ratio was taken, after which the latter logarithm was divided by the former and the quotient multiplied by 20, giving 113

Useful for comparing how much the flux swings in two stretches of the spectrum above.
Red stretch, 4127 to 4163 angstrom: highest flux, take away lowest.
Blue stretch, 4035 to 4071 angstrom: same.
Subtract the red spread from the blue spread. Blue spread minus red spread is 0.33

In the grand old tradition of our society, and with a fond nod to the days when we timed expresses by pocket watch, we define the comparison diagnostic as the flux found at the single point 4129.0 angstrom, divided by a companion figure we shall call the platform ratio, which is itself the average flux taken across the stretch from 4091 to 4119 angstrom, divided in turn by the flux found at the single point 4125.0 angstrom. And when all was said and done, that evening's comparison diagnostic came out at 1.7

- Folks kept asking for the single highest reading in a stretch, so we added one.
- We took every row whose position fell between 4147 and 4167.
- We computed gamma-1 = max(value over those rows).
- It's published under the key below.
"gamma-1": 1.835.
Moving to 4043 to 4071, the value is 2.084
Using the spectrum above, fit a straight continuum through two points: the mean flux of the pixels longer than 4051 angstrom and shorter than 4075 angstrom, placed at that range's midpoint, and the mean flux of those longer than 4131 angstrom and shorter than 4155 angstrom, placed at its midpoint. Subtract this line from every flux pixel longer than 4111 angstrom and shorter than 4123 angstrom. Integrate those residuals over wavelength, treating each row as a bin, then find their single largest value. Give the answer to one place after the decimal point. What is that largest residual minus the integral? -1.2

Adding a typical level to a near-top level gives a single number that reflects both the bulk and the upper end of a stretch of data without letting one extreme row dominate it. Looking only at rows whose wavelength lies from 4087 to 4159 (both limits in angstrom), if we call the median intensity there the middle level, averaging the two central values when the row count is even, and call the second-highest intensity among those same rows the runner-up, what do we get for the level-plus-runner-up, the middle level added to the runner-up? 3.55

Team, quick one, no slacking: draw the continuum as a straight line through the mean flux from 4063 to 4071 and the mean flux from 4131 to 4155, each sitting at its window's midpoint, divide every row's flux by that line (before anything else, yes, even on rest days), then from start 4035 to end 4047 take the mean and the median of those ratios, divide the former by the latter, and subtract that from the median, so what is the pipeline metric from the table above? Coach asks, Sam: 0.25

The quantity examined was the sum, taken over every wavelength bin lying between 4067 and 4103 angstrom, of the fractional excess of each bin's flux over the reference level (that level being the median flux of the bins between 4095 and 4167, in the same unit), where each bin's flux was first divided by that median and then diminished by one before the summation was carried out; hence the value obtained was -0.25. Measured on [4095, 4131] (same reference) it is -0.35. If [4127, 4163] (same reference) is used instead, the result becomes -0.07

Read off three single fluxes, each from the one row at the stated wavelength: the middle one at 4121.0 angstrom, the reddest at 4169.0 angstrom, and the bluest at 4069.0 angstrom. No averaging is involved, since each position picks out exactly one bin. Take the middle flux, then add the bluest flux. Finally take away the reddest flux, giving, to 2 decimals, 1.73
